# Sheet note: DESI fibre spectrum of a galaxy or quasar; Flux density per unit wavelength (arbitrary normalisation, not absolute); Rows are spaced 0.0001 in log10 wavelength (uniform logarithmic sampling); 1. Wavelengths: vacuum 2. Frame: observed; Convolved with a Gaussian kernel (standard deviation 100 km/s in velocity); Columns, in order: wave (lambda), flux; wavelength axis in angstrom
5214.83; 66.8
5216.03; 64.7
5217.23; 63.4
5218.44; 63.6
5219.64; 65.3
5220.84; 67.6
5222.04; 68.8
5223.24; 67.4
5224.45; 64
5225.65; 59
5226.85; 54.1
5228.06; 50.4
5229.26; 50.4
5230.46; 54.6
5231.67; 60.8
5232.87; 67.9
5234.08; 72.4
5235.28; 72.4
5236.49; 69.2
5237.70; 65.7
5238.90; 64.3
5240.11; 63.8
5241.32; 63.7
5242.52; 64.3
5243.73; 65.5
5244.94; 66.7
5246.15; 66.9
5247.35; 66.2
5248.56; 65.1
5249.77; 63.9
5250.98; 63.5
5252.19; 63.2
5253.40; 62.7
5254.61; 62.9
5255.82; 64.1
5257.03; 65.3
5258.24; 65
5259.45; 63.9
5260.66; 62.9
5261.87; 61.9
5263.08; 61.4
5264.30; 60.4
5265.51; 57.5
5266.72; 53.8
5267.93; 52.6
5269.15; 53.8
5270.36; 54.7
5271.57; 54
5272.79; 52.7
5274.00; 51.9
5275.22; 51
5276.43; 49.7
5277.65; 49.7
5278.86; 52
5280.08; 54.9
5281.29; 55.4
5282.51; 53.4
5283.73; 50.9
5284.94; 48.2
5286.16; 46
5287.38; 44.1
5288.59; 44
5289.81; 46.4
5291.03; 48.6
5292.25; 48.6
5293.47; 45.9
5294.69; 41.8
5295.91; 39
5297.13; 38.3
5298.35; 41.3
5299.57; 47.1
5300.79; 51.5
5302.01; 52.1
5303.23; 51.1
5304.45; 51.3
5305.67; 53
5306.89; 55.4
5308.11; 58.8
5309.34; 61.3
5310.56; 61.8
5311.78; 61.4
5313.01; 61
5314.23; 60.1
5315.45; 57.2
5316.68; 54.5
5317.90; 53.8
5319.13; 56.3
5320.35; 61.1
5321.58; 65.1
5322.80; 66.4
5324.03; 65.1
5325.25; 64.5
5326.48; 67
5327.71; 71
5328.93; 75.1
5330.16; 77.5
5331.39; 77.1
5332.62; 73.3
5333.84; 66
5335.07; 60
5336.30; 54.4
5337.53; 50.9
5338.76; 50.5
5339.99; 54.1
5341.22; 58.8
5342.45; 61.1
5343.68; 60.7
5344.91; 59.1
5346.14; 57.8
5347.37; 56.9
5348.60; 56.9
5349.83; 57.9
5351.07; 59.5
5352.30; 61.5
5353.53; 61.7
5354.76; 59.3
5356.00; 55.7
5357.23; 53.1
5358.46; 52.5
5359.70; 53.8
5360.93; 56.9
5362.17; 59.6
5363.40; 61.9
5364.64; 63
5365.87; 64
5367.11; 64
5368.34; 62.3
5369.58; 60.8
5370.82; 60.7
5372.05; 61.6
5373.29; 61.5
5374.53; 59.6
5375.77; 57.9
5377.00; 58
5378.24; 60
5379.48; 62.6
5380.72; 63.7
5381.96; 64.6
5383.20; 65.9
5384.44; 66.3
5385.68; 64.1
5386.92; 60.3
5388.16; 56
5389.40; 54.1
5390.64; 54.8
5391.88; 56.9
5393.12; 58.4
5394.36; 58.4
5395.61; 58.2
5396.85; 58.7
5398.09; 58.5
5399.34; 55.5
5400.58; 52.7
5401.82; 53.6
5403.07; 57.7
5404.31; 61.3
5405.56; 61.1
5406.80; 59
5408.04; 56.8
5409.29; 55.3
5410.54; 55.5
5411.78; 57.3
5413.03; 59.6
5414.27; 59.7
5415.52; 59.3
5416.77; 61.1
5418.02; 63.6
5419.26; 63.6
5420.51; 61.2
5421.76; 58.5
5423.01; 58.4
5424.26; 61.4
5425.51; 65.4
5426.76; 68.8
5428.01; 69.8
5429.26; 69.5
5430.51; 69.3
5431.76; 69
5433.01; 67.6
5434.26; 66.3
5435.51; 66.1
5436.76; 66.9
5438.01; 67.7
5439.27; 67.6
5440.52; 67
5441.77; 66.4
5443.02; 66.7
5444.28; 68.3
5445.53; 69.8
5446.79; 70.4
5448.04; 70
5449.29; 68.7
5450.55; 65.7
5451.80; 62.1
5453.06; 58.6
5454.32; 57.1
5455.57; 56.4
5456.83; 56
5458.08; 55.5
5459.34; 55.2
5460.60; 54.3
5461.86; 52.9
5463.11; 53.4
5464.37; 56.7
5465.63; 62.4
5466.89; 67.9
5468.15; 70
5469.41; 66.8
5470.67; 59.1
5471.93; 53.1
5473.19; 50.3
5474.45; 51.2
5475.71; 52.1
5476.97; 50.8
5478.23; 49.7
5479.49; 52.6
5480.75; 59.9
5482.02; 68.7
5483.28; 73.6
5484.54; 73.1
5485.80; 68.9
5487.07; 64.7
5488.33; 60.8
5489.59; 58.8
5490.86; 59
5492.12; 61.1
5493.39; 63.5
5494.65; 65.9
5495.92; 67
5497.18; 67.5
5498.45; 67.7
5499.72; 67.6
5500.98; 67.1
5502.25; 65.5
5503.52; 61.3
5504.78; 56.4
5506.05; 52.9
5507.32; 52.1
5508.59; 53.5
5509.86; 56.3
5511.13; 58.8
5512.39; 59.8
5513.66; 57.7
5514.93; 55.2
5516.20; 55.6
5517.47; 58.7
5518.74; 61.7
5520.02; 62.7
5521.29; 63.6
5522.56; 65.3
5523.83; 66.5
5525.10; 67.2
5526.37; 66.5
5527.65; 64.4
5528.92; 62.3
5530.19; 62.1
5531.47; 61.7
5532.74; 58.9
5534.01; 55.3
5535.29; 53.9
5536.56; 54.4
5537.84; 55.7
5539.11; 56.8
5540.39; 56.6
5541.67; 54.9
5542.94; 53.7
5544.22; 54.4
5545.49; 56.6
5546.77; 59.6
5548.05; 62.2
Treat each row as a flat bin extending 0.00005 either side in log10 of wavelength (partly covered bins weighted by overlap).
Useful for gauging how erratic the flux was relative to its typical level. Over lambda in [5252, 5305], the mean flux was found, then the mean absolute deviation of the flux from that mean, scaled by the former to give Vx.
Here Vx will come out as 0.11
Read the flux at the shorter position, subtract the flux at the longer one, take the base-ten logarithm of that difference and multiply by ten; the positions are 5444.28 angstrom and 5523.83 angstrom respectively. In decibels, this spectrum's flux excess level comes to 3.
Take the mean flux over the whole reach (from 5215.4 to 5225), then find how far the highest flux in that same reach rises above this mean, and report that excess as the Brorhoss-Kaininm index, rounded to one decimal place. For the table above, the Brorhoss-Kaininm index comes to 3.2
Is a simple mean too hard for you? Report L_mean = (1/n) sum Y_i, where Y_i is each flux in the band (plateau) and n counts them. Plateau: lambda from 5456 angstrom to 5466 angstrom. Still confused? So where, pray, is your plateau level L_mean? 56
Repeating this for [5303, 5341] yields 61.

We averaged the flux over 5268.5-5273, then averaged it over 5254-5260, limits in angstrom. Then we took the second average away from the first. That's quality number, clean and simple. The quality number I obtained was -10.4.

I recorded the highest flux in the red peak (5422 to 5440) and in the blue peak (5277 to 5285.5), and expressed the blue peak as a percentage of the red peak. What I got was 79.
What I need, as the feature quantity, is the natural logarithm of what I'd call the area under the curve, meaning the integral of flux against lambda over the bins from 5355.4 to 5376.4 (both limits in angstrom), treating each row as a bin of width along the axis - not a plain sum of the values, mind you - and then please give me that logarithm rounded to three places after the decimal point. 7.128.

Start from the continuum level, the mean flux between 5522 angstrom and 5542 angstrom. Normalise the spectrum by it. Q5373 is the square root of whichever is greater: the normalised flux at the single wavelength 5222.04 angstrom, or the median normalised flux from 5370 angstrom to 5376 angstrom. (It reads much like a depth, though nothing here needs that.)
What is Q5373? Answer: 1.069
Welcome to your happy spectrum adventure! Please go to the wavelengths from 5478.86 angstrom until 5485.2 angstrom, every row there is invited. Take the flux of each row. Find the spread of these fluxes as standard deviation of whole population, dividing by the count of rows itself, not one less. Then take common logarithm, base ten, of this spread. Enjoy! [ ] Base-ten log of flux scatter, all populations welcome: 0.91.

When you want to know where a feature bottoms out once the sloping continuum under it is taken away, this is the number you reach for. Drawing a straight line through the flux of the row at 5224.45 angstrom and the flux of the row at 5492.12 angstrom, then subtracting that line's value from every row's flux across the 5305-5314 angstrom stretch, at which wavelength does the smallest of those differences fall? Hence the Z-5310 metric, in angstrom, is 5305.67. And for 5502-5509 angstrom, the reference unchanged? 5507.32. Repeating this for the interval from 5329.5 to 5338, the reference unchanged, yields 5337.53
